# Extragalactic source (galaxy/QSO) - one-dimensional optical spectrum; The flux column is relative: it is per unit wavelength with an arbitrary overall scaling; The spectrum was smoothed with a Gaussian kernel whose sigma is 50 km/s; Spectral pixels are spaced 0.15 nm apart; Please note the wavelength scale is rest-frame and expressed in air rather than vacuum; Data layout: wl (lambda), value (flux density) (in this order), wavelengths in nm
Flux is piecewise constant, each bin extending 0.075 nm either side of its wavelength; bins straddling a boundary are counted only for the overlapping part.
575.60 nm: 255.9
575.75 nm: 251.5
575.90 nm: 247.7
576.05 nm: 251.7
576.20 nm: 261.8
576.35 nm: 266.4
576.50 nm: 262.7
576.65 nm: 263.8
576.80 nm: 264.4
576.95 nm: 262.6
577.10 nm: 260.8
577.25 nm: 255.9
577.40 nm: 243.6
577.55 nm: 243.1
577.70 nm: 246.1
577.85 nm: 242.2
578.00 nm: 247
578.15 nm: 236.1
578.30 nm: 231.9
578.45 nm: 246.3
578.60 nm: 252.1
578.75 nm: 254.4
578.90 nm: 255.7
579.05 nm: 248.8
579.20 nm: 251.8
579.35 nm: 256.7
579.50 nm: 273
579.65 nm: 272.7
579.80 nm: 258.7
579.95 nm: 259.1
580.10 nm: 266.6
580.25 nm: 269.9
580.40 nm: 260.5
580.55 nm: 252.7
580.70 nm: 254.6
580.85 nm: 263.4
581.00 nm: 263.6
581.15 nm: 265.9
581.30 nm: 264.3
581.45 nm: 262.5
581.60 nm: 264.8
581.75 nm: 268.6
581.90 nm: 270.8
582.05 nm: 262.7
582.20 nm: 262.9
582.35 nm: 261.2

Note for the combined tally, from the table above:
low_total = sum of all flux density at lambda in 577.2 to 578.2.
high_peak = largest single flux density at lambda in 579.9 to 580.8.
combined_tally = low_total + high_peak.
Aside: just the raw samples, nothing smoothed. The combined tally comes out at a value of 1984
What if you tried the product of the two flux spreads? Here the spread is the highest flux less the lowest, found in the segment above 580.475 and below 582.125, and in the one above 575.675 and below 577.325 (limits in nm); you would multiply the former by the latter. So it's 338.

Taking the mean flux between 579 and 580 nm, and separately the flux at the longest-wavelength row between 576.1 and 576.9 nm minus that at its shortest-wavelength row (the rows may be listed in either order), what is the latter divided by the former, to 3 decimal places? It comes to 0.010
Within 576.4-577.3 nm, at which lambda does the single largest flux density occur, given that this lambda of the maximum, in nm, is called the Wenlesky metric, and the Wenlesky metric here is 576.80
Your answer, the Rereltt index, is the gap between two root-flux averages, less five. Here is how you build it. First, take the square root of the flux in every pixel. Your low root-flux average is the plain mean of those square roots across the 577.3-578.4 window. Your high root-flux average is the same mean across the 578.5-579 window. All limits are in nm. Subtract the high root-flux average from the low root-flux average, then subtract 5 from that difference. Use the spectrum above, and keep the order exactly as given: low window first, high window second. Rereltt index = -5.4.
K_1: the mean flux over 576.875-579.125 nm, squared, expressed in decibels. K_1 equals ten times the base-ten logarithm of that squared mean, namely 47.9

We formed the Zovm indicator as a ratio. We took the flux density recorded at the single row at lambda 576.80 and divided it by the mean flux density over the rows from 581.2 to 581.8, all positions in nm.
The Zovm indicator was 0.998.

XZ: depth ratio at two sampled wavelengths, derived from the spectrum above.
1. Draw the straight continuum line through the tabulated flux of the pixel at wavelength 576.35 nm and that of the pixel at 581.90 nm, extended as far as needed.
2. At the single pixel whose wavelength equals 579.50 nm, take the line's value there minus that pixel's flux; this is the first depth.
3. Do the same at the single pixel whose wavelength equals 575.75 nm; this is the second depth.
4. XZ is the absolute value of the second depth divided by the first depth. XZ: 3.5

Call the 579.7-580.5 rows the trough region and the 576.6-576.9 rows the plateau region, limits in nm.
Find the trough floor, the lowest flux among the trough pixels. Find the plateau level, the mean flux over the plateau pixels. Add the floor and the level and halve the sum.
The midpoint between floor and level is 261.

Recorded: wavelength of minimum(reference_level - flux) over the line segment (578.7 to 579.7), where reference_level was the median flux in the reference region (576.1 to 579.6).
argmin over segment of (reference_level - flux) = 579.50 nm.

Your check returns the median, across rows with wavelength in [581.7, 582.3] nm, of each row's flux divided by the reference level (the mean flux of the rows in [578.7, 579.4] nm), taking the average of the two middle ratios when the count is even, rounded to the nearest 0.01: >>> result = 1.05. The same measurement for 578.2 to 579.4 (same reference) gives 0.99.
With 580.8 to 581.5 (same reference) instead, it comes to 1.04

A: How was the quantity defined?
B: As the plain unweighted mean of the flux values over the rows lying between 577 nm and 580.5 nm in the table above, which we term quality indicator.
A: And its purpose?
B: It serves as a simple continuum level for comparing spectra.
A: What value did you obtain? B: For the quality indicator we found 254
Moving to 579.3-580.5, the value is 265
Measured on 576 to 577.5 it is 259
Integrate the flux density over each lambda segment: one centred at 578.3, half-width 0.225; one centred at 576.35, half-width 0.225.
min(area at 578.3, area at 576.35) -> 107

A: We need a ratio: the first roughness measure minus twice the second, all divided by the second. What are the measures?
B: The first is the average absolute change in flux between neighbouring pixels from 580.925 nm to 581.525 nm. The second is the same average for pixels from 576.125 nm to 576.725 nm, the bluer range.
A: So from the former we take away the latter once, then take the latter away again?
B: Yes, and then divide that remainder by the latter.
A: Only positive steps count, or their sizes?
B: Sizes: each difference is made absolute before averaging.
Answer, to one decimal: -1.4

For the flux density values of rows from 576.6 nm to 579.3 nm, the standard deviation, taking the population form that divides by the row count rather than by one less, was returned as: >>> 9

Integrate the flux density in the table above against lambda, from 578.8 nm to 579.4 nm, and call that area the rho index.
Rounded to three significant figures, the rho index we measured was 152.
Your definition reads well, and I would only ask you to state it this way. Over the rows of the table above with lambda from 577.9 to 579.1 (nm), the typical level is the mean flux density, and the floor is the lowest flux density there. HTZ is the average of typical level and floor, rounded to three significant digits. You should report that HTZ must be 239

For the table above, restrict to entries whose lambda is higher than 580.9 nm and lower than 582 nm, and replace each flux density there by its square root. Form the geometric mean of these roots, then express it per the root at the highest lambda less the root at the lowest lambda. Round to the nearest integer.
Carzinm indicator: 74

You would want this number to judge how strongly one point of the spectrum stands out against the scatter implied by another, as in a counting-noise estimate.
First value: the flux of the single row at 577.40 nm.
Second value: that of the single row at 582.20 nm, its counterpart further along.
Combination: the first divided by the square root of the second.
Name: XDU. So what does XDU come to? 15.0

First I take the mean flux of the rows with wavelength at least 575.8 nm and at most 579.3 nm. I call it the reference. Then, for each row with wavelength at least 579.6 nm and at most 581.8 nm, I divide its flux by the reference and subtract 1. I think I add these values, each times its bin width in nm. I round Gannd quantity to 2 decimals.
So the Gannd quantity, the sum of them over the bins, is 0.10 nm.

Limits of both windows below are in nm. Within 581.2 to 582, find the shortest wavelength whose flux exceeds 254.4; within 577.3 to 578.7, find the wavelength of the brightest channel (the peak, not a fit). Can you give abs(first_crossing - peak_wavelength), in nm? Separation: 2.70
